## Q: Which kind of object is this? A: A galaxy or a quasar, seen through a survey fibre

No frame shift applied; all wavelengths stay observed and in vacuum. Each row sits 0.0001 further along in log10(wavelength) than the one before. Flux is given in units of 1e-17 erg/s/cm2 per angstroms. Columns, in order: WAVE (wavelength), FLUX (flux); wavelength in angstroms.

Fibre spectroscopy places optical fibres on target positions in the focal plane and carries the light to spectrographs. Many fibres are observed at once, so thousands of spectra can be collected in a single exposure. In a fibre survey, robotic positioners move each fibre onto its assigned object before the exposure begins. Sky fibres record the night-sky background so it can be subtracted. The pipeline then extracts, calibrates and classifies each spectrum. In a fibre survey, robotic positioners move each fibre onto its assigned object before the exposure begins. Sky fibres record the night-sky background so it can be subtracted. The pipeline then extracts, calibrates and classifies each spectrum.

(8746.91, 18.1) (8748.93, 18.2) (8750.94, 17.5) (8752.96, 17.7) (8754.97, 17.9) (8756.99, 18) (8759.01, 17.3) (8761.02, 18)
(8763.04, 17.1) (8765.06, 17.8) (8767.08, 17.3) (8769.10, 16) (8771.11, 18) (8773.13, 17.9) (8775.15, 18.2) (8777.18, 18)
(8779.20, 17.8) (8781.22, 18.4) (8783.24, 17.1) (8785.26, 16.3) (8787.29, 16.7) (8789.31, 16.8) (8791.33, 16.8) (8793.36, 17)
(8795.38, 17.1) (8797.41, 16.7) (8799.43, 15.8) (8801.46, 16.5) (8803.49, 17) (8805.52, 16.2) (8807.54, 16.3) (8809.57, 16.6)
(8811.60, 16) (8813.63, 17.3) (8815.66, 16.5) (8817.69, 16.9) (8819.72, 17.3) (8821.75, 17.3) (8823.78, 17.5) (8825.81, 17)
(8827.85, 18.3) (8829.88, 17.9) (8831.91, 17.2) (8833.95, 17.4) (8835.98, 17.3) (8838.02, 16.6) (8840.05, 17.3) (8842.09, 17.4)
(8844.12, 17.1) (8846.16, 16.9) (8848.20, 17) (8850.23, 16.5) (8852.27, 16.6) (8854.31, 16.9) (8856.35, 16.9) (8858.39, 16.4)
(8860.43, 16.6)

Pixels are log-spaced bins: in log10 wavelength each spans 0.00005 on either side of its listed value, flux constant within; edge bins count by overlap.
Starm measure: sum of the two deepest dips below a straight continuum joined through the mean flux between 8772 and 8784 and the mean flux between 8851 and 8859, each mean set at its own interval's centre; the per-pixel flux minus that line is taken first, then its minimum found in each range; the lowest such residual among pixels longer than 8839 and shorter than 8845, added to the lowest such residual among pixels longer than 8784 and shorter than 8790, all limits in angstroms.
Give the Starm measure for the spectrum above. -1.3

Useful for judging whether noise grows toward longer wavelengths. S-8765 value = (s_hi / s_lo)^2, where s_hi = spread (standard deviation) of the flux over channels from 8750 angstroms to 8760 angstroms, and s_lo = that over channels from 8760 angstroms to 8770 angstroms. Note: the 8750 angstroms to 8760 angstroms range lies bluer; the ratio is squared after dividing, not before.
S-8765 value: 0.1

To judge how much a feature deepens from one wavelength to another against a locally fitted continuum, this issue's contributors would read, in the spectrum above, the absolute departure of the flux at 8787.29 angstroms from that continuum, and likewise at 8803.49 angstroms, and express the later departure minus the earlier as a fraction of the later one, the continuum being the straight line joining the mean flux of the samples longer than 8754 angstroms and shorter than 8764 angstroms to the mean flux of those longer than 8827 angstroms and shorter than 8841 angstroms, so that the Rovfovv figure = -0.67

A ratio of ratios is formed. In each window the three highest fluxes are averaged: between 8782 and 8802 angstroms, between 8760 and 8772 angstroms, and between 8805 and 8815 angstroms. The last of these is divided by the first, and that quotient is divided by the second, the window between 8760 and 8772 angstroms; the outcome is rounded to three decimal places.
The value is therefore 0.055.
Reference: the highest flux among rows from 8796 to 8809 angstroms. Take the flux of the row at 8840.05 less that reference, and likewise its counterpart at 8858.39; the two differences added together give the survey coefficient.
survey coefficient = -0.30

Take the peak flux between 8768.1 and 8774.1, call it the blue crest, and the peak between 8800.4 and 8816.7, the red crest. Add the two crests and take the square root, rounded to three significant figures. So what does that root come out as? 5.94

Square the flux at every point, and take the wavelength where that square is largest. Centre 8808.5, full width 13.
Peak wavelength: 8813.63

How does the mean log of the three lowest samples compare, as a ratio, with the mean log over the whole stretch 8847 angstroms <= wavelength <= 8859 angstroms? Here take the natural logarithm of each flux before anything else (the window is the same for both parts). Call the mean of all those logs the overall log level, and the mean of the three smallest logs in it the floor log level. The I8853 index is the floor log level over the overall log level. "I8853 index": 0.995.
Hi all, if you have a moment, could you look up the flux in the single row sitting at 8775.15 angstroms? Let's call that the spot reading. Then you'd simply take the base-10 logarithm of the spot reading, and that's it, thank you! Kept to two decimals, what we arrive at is 1.26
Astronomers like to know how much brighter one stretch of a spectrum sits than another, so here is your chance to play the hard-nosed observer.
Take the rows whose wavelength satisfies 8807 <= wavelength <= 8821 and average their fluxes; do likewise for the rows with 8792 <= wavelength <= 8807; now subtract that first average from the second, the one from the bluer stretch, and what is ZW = -0.1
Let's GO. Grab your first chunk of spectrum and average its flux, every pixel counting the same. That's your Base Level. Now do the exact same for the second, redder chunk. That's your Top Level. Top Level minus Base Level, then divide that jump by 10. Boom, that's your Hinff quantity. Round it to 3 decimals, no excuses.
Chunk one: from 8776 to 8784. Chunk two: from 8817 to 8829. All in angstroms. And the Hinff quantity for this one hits -0.044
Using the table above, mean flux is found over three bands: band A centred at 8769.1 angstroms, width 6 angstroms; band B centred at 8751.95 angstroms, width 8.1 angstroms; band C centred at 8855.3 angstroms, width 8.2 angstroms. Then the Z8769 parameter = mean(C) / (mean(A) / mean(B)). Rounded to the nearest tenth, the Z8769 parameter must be 17.4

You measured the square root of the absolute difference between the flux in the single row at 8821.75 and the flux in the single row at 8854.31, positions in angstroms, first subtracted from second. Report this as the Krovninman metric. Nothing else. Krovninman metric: 0.63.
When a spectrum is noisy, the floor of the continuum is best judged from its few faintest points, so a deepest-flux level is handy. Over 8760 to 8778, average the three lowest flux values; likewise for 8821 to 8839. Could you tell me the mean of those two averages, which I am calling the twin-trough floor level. 16.9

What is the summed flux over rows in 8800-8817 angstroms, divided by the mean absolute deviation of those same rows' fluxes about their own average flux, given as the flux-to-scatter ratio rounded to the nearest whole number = 424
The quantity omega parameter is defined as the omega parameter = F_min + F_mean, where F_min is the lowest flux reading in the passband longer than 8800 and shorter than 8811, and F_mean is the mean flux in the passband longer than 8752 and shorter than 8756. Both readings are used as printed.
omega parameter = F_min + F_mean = 34.0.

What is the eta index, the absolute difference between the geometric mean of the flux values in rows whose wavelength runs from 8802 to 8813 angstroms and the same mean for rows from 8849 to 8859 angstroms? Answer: 0.24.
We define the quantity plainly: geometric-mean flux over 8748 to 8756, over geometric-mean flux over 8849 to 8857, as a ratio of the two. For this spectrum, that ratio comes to 1.07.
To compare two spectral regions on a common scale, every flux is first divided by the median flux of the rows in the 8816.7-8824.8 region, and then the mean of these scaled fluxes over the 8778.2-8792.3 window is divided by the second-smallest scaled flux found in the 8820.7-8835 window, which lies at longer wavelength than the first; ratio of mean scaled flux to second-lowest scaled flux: 1.00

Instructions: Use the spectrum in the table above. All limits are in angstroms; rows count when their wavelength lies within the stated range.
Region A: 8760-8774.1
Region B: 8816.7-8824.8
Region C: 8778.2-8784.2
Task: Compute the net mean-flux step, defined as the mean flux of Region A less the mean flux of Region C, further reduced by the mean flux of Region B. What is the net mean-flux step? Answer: -17.6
